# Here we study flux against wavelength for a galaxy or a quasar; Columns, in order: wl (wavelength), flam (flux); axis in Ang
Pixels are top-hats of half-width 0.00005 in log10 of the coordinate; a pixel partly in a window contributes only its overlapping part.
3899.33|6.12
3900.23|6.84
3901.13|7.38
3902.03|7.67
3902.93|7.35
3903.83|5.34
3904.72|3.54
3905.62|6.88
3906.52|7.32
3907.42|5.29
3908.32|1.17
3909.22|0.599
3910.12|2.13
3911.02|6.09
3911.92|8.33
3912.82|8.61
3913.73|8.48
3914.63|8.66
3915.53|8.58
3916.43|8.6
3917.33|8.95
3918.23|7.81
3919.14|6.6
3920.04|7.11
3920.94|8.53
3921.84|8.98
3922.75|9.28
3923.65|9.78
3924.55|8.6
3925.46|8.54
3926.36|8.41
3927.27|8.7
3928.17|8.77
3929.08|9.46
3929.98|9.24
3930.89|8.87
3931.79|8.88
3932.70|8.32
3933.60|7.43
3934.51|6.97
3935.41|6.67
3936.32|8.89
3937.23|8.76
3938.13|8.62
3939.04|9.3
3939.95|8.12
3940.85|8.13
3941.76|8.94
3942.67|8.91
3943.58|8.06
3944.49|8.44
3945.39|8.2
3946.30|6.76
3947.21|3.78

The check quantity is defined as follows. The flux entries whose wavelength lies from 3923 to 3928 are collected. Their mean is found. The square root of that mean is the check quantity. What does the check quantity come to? 2.97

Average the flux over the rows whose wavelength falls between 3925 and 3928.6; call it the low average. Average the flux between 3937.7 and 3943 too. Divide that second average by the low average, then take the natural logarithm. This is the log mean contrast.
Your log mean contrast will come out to 0.01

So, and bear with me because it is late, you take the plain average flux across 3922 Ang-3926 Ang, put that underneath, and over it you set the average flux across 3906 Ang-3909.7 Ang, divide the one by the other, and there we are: 0.40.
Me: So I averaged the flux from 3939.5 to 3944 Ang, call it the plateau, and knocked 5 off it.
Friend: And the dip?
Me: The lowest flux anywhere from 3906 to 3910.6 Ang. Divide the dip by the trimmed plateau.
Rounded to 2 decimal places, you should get 0.17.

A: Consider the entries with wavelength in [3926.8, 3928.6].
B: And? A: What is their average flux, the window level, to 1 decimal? 8.7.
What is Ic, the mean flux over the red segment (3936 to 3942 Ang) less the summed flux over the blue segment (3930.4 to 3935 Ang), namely -32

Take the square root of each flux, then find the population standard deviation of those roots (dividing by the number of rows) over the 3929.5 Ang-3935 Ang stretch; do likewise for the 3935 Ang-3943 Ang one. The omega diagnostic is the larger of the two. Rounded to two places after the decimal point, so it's 0.15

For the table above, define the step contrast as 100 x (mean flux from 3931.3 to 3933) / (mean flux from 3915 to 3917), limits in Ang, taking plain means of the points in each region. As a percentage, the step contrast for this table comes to 100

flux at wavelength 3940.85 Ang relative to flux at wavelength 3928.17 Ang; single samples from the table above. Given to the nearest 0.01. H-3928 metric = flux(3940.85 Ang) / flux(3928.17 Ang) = 0.93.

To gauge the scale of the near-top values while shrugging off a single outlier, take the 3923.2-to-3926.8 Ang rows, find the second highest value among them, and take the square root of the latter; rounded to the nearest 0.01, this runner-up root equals 2.93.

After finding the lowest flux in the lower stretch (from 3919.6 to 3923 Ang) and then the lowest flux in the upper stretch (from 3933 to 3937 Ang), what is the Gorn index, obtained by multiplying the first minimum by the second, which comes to 47.4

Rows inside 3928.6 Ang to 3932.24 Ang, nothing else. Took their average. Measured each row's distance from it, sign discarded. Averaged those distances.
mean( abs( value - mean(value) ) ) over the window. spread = 0.2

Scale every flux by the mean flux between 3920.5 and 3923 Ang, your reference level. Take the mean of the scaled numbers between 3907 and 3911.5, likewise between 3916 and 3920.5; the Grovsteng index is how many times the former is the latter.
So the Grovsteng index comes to 0.39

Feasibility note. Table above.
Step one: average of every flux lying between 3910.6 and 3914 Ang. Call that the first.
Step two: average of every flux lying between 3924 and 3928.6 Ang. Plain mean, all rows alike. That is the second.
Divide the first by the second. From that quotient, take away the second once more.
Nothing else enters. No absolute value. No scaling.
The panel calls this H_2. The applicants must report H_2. -7.7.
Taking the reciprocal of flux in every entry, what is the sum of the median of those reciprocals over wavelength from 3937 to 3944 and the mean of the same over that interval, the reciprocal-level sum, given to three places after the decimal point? 0.232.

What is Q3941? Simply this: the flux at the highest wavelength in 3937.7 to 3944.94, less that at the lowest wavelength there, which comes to -0.2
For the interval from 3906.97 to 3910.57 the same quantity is -3.2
